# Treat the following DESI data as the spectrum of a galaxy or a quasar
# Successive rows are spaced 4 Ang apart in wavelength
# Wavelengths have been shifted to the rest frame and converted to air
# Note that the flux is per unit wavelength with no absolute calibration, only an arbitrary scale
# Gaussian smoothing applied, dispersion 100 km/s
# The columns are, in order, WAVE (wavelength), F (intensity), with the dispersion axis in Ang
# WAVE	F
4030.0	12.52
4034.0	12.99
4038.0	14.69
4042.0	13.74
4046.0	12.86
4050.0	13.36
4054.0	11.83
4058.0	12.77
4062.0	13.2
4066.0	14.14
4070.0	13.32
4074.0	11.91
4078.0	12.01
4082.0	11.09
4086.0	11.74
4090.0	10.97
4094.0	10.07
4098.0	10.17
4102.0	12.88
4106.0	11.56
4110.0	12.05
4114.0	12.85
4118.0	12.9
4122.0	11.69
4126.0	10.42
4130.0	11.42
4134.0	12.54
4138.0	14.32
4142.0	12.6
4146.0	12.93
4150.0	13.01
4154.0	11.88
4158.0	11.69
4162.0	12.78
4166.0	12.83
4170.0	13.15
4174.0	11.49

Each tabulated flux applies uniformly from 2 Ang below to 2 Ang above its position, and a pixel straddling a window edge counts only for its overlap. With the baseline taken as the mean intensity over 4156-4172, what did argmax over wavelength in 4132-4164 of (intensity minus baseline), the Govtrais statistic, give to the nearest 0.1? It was 4138.0 Ang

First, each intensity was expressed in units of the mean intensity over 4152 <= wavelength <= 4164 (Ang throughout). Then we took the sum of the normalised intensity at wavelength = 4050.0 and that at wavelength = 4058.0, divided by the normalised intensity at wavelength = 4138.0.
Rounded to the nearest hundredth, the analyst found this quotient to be 1.82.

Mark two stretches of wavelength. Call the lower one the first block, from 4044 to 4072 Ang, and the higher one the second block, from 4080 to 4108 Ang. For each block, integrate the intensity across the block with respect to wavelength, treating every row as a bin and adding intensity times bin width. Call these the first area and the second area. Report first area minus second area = 52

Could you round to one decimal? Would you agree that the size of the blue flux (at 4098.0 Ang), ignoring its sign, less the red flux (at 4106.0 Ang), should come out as -1.4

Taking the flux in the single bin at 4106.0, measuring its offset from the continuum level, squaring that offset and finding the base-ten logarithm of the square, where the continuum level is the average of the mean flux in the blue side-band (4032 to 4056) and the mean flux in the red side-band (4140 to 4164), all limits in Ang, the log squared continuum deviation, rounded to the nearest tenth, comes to 0.2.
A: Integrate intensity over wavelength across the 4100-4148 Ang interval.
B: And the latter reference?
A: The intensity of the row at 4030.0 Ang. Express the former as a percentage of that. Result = 4734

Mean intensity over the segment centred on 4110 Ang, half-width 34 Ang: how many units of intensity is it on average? 11.8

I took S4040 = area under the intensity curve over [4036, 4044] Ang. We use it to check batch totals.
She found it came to 114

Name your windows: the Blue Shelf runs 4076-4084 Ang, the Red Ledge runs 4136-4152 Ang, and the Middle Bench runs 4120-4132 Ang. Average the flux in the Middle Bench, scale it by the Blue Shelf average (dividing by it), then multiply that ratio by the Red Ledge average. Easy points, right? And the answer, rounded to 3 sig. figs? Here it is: 12.8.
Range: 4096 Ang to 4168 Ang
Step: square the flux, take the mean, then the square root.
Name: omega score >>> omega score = 12.3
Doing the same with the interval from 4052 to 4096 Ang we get 12.1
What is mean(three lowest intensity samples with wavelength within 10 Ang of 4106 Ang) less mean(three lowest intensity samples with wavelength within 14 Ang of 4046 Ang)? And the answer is -1.2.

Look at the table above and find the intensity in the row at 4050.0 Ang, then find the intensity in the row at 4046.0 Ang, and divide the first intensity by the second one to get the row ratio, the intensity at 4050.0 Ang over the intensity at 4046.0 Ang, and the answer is 1.04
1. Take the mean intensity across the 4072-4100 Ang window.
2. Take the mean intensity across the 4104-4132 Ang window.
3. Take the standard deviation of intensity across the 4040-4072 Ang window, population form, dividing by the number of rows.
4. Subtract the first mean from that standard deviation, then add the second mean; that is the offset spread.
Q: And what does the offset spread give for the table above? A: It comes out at 1.4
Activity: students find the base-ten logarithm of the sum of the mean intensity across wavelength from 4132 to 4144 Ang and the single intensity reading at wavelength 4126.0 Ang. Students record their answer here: 1.37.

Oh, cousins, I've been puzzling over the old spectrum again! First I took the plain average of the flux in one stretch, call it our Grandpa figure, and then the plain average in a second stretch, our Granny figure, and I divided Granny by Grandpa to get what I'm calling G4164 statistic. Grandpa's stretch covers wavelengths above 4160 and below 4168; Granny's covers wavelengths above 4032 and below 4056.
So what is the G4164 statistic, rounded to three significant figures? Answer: 1.03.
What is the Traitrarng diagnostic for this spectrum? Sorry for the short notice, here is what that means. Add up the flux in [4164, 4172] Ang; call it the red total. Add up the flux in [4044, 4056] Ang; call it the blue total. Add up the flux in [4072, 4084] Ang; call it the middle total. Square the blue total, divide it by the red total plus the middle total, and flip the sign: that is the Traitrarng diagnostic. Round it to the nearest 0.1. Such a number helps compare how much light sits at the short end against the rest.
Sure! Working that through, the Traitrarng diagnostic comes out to -23.7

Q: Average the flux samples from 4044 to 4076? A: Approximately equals 12.9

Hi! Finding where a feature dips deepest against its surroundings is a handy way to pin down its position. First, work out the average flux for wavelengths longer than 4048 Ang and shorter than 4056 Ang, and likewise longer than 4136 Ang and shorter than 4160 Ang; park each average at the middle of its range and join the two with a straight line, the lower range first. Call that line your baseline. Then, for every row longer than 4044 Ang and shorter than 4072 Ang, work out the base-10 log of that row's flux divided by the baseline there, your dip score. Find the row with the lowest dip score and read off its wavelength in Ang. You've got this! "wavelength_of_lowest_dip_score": 4054.0 Ang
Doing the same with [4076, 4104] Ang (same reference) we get 4094.0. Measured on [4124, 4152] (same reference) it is 4126.0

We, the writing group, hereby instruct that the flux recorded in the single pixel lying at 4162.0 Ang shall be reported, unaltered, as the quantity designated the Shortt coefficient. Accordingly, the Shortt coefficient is 12.78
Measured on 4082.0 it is 11.09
